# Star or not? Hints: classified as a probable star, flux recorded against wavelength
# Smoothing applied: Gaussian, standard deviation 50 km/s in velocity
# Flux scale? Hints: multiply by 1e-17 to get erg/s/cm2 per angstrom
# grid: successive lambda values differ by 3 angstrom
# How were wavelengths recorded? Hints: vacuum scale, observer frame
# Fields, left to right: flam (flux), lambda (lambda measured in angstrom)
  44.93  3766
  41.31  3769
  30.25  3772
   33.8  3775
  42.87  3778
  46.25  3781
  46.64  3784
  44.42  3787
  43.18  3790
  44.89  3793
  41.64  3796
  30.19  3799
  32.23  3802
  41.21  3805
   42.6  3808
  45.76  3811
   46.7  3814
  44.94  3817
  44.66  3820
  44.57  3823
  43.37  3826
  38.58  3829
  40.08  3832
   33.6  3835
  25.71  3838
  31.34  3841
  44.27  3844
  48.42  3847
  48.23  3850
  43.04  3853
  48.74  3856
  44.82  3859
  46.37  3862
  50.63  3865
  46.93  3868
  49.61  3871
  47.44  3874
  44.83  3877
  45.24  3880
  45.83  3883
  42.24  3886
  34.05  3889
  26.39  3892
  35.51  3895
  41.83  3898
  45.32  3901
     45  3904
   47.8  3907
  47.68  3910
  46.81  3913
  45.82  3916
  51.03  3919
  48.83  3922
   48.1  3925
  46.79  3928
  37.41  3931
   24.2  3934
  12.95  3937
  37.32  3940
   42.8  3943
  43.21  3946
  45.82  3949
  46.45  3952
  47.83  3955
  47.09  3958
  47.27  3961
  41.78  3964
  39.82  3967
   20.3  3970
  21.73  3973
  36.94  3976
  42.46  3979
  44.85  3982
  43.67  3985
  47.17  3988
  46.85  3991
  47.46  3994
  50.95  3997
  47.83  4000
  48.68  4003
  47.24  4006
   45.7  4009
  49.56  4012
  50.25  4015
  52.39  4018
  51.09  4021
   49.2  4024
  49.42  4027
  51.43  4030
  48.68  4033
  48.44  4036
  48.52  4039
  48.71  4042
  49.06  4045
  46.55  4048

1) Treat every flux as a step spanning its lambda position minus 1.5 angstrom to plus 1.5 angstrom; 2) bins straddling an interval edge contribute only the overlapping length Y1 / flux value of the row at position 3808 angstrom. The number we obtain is 42.6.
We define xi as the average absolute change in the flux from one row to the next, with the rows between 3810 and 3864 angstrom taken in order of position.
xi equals 3.8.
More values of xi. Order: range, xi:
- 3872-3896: 4.6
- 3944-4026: 3.2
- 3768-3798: 4.0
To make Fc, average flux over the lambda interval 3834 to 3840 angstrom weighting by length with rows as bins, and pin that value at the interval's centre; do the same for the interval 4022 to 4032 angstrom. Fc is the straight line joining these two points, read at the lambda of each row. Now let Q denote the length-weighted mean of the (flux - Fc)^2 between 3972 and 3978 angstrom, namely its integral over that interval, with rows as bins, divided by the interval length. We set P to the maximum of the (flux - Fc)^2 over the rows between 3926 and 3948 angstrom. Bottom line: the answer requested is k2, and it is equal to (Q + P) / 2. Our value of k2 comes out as 493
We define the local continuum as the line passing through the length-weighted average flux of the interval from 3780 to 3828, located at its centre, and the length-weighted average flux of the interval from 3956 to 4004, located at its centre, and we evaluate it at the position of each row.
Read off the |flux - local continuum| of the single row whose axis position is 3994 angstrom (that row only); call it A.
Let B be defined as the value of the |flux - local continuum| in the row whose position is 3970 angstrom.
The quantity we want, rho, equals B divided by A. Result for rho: 4.1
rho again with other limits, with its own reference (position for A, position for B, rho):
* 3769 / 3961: 3.6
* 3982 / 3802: 3.9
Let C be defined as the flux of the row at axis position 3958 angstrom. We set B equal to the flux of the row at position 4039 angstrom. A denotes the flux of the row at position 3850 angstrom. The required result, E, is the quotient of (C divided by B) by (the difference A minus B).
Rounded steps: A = 48.23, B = 48.52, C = 47.09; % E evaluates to -3.3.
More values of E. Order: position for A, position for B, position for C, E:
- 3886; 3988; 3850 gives -0.2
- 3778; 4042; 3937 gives 0.0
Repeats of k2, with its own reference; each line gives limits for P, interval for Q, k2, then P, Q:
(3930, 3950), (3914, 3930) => 418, 747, 90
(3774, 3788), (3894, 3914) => 298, 525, 71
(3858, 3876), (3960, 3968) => 170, 329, 11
